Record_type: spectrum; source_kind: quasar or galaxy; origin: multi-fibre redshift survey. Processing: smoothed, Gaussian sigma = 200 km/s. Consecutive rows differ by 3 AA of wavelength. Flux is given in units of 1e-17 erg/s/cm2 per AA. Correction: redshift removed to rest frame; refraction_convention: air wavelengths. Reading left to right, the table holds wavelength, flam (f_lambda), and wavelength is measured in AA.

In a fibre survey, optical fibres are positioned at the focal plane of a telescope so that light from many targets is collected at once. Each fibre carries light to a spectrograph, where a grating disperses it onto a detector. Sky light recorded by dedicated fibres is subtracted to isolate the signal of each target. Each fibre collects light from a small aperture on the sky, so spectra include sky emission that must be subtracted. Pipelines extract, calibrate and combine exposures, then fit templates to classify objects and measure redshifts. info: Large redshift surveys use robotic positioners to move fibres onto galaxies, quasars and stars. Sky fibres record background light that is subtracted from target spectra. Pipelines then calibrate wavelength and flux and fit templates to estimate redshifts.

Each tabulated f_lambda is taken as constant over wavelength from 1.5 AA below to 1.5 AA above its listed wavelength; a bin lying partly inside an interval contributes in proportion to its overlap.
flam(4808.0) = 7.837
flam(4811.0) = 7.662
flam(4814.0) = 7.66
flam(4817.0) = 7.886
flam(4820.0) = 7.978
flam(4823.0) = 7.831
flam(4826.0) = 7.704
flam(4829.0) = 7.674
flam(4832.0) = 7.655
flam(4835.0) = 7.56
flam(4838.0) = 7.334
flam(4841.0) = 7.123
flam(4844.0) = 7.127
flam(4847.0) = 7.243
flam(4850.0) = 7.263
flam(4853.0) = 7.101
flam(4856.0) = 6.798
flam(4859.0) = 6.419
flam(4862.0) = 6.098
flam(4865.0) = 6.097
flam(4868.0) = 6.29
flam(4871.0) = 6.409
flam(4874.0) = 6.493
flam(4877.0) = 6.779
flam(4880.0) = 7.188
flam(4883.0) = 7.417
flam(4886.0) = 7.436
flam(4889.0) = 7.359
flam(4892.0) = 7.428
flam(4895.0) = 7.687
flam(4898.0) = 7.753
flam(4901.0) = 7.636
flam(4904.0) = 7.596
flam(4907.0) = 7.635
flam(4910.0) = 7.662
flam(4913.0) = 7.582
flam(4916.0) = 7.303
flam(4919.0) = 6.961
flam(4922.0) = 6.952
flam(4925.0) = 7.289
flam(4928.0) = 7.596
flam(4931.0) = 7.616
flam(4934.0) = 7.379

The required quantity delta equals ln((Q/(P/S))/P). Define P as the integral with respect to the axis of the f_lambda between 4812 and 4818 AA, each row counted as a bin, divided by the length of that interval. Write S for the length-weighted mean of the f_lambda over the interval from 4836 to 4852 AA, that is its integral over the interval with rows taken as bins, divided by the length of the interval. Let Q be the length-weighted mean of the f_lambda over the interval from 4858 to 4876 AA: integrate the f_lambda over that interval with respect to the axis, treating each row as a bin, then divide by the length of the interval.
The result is -0.3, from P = 7.75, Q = 6.3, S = 7.2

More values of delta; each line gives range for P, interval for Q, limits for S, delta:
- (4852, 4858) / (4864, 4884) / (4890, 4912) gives 0.1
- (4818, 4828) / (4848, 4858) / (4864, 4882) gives -0.3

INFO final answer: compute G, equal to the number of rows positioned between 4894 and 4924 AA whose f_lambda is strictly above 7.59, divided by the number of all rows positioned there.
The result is 0.6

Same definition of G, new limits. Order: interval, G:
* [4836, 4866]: 0.0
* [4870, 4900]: 0.2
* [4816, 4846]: 0.6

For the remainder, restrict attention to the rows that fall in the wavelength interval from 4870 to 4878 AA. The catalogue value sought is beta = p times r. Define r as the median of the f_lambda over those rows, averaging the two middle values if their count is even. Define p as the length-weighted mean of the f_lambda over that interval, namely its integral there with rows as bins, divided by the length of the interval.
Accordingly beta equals 42.6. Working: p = 6.6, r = 6.5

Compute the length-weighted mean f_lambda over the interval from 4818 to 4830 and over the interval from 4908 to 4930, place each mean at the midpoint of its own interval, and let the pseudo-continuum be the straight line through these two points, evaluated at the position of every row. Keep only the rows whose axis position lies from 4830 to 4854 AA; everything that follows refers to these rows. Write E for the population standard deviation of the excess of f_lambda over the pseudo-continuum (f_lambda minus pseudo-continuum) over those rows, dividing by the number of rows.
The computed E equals 0.17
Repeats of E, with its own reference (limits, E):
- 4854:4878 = 0.26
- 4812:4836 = 0.11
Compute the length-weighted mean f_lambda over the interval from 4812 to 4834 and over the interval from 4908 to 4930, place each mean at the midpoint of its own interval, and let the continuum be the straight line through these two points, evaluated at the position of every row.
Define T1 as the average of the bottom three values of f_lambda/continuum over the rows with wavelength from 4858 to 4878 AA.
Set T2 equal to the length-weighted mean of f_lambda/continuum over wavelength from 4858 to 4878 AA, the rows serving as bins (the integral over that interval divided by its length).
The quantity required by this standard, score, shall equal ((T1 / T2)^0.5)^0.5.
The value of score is 0.992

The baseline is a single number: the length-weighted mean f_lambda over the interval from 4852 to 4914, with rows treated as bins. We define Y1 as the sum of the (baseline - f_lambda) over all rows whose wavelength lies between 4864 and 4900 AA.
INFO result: 0.7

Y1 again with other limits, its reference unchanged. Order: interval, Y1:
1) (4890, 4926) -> -4.5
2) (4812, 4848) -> -5.8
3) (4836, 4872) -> 3.7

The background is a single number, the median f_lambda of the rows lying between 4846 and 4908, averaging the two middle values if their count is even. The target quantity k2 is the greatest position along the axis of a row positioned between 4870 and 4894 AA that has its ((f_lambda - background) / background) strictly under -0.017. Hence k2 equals 4877.0 AA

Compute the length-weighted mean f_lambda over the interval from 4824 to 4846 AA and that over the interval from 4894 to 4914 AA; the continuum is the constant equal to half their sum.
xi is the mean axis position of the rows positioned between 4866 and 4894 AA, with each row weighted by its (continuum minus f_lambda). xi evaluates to 4874.3 AA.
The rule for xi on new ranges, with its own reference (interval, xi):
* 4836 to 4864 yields 4854.3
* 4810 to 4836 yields 4820.9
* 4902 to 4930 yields 4922.5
